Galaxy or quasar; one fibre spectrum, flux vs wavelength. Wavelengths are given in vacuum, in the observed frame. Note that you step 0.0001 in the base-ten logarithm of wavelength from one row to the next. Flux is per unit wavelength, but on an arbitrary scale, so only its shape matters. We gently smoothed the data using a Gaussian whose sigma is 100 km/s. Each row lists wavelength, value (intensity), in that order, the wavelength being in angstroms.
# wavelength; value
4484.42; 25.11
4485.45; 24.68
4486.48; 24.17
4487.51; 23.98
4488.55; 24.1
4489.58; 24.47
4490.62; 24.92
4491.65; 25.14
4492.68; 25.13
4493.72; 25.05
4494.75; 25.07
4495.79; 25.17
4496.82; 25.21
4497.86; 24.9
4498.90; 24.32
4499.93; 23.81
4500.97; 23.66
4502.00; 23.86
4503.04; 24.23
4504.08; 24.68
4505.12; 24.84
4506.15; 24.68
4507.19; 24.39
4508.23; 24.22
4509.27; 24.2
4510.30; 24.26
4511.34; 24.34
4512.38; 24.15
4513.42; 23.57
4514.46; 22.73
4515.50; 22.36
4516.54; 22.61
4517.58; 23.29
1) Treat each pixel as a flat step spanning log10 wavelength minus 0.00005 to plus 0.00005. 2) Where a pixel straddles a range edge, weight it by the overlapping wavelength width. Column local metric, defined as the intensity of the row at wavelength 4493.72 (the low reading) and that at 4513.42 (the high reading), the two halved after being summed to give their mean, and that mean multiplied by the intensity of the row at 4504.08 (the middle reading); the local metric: 600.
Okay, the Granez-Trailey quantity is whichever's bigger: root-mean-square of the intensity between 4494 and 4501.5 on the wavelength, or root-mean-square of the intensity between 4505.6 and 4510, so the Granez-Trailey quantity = 24.6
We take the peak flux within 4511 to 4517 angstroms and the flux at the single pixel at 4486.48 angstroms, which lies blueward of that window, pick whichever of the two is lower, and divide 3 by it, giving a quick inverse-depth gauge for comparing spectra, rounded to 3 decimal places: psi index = 0.124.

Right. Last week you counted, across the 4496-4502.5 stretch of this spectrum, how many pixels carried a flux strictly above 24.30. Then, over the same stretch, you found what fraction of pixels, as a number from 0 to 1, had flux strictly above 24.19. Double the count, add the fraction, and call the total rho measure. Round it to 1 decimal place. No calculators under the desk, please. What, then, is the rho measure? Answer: 6.5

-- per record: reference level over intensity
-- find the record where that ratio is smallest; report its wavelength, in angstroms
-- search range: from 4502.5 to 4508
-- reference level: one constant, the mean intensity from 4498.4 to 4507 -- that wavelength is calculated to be 4505.12 angstroms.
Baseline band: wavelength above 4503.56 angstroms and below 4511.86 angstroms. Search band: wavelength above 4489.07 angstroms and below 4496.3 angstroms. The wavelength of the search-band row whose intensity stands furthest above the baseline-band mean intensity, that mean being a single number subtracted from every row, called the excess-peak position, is 4495.79 angstroms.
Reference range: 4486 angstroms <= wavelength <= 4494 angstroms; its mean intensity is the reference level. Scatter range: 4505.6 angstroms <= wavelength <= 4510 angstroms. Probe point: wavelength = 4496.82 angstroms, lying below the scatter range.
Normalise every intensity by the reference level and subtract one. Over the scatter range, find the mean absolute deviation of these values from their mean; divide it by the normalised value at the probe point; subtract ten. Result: -9.7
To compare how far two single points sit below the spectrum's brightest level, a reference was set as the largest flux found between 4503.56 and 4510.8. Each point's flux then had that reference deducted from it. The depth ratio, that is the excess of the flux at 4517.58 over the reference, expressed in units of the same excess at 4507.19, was 3.4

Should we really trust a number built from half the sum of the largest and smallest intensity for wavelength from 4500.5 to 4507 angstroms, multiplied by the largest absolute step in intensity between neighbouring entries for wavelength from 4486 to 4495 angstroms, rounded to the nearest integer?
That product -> 11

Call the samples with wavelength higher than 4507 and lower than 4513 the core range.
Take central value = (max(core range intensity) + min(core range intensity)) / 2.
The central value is 24.3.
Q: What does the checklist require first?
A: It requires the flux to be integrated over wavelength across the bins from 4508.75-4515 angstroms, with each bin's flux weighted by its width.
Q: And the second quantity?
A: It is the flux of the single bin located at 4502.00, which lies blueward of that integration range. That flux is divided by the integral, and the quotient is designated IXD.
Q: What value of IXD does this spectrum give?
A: 0.160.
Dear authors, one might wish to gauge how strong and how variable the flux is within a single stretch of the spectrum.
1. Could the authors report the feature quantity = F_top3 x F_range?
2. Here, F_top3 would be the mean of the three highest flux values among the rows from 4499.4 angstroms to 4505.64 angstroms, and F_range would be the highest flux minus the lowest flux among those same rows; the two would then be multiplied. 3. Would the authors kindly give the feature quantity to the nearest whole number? 29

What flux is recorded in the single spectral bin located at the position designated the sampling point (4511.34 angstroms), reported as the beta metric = 24.34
